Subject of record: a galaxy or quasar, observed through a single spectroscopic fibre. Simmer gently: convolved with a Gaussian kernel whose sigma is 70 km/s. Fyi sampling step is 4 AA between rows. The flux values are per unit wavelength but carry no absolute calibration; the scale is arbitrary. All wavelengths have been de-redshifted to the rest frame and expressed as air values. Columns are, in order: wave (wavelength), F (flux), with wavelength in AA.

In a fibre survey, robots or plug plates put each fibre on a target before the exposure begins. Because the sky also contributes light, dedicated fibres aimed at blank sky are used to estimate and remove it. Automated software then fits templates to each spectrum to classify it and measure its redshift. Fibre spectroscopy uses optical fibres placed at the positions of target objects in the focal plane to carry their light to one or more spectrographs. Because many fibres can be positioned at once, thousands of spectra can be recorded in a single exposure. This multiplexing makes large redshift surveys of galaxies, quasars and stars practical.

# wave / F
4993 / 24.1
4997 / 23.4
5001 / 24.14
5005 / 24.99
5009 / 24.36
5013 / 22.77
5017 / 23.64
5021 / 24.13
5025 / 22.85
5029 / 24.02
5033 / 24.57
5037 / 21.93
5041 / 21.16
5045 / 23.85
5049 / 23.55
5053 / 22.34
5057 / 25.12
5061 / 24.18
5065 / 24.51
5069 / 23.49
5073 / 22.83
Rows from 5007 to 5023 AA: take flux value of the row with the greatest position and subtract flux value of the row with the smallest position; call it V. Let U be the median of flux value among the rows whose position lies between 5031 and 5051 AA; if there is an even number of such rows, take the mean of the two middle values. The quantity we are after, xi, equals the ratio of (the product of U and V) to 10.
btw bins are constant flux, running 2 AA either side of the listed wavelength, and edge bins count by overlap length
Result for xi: -0.5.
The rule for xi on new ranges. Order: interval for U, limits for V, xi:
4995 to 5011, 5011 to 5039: -2.0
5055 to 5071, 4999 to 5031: -0.3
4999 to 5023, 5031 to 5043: -8.2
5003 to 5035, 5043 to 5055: -3.6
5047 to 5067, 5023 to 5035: 4.2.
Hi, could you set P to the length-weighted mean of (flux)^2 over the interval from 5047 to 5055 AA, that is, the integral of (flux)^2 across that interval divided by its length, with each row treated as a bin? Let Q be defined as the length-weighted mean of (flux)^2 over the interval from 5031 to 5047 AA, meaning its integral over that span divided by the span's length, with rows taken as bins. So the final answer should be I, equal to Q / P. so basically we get 1.00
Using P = 527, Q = 525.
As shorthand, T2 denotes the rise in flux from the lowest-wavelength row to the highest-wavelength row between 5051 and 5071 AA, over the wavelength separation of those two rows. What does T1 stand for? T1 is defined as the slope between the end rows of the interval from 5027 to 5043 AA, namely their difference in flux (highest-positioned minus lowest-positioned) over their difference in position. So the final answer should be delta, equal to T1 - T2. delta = -0.31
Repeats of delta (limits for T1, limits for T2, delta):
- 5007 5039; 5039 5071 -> -0.17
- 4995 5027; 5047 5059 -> -0.22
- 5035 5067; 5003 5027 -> 0.20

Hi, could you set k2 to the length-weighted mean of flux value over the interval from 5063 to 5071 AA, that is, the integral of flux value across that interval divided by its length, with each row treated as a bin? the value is 24.0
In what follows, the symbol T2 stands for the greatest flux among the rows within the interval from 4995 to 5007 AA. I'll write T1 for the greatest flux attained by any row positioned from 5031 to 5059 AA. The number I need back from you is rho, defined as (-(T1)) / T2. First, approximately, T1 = 25.12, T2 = 24.99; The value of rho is -1.01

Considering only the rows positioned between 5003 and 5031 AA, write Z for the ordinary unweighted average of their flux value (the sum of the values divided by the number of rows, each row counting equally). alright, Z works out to 23.8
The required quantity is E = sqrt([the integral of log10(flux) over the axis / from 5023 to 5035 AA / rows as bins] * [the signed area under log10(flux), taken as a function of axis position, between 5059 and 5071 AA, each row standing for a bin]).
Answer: 16.55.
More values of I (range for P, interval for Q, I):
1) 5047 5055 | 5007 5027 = 1.05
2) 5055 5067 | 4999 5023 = 0.95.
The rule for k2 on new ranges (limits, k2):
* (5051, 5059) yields 23.7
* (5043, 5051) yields 23.7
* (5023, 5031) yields 23.4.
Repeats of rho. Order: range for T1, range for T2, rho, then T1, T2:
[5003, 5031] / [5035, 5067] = -0.99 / 24.99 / 25.12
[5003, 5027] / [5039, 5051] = -1.05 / 24.99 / 23.85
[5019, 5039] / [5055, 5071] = -0.98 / 24.57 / 25.12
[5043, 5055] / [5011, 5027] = -0.99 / 23.85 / 24.13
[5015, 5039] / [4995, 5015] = -0.98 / 24.57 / 24.99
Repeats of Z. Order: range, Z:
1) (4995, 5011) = 24.2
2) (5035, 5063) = 23.2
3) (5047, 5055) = 22.9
